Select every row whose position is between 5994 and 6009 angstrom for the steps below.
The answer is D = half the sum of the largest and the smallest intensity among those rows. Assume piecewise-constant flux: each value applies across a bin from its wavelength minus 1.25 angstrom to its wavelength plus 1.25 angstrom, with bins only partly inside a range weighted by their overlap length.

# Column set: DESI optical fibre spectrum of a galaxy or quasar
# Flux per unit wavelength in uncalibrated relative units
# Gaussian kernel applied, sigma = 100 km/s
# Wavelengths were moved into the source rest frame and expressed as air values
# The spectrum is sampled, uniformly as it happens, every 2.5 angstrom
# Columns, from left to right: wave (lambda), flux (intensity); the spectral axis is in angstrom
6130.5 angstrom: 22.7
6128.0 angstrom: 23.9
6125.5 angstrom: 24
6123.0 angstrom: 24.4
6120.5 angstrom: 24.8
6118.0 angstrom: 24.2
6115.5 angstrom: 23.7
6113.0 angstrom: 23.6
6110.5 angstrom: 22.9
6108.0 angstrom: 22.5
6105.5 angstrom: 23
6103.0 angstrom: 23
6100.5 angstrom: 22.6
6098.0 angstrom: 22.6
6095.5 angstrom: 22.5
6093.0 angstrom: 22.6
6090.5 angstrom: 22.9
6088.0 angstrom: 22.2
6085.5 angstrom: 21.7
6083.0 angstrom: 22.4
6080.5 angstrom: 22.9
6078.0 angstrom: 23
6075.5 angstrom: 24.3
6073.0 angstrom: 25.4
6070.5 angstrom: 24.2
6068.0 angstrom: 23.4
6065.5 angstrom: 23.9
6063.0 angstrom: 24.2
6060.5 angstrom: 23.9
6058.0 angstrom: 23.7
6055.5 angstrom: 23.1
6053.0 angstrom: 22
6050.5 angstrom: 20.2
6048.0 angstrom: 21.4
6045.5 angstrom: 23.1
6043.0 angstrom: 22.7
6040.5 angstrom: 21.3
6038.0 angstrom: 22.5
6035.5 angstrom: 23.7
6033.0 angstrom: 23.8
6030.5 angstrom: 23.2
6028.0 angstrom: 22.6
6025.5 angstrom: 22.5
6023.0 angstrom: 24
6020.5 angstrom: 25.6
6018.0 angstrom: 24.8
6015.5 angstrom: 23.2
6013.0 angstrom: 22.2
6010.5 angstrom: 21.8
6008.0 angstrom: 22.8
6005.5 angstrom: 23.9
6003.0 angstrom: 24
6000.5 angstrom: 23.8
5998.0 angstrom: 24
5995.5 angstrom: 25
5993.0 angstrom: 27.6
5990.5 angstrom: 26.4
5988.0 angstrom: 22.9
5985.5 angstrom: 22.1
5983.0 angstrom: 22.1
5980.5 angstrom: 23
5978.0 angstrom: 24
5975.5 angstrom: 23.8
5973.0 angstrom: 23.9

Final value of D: 23.9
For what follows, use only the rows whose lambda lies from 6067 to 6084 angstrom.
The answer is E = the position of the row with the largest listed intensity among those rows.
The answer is 6073.0 angstrom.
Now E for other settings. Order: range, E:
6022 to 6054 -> 6023.0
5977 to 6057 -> 5993.0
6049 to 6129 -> 6073.0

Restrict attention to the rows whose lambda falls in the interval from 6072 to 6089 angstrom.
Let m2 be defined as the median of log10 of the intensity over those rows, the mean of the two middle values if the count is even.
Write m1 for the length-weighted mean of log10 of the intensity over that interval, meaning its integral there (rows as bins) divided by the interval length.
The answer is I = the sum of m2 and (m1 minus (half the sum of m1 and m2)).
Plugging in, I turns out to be 1.362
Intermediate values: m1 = 1.363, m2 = 1.36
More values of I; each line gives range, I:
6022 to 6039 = 1.365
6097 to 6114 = 1.360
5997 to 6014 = 1.371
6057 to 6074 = 1.380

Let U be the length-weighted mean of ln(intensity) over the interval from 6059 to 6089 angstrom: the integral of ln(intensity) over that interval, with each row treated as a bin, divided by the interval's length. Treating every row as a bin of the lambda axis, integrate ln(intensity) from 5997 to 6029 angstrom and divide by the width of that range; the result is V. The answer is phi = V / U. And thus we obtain 1.000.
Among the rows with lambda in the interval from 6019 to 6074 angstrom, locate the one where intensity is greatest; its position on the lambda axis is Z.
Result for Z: 6020.5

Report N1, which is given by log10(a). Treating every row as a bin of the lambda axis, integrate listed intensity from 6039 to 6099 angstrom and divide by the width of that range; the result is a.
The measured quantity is 1.360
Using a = 22.9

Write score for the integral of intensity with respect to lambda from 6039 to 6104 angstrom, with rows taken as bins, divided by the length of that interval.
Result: 22.9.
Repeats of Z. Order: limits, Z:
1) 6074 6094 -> 6075.5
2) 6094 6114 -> 6113.0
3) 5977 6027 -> 5993.0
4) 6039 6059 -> 6058.0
